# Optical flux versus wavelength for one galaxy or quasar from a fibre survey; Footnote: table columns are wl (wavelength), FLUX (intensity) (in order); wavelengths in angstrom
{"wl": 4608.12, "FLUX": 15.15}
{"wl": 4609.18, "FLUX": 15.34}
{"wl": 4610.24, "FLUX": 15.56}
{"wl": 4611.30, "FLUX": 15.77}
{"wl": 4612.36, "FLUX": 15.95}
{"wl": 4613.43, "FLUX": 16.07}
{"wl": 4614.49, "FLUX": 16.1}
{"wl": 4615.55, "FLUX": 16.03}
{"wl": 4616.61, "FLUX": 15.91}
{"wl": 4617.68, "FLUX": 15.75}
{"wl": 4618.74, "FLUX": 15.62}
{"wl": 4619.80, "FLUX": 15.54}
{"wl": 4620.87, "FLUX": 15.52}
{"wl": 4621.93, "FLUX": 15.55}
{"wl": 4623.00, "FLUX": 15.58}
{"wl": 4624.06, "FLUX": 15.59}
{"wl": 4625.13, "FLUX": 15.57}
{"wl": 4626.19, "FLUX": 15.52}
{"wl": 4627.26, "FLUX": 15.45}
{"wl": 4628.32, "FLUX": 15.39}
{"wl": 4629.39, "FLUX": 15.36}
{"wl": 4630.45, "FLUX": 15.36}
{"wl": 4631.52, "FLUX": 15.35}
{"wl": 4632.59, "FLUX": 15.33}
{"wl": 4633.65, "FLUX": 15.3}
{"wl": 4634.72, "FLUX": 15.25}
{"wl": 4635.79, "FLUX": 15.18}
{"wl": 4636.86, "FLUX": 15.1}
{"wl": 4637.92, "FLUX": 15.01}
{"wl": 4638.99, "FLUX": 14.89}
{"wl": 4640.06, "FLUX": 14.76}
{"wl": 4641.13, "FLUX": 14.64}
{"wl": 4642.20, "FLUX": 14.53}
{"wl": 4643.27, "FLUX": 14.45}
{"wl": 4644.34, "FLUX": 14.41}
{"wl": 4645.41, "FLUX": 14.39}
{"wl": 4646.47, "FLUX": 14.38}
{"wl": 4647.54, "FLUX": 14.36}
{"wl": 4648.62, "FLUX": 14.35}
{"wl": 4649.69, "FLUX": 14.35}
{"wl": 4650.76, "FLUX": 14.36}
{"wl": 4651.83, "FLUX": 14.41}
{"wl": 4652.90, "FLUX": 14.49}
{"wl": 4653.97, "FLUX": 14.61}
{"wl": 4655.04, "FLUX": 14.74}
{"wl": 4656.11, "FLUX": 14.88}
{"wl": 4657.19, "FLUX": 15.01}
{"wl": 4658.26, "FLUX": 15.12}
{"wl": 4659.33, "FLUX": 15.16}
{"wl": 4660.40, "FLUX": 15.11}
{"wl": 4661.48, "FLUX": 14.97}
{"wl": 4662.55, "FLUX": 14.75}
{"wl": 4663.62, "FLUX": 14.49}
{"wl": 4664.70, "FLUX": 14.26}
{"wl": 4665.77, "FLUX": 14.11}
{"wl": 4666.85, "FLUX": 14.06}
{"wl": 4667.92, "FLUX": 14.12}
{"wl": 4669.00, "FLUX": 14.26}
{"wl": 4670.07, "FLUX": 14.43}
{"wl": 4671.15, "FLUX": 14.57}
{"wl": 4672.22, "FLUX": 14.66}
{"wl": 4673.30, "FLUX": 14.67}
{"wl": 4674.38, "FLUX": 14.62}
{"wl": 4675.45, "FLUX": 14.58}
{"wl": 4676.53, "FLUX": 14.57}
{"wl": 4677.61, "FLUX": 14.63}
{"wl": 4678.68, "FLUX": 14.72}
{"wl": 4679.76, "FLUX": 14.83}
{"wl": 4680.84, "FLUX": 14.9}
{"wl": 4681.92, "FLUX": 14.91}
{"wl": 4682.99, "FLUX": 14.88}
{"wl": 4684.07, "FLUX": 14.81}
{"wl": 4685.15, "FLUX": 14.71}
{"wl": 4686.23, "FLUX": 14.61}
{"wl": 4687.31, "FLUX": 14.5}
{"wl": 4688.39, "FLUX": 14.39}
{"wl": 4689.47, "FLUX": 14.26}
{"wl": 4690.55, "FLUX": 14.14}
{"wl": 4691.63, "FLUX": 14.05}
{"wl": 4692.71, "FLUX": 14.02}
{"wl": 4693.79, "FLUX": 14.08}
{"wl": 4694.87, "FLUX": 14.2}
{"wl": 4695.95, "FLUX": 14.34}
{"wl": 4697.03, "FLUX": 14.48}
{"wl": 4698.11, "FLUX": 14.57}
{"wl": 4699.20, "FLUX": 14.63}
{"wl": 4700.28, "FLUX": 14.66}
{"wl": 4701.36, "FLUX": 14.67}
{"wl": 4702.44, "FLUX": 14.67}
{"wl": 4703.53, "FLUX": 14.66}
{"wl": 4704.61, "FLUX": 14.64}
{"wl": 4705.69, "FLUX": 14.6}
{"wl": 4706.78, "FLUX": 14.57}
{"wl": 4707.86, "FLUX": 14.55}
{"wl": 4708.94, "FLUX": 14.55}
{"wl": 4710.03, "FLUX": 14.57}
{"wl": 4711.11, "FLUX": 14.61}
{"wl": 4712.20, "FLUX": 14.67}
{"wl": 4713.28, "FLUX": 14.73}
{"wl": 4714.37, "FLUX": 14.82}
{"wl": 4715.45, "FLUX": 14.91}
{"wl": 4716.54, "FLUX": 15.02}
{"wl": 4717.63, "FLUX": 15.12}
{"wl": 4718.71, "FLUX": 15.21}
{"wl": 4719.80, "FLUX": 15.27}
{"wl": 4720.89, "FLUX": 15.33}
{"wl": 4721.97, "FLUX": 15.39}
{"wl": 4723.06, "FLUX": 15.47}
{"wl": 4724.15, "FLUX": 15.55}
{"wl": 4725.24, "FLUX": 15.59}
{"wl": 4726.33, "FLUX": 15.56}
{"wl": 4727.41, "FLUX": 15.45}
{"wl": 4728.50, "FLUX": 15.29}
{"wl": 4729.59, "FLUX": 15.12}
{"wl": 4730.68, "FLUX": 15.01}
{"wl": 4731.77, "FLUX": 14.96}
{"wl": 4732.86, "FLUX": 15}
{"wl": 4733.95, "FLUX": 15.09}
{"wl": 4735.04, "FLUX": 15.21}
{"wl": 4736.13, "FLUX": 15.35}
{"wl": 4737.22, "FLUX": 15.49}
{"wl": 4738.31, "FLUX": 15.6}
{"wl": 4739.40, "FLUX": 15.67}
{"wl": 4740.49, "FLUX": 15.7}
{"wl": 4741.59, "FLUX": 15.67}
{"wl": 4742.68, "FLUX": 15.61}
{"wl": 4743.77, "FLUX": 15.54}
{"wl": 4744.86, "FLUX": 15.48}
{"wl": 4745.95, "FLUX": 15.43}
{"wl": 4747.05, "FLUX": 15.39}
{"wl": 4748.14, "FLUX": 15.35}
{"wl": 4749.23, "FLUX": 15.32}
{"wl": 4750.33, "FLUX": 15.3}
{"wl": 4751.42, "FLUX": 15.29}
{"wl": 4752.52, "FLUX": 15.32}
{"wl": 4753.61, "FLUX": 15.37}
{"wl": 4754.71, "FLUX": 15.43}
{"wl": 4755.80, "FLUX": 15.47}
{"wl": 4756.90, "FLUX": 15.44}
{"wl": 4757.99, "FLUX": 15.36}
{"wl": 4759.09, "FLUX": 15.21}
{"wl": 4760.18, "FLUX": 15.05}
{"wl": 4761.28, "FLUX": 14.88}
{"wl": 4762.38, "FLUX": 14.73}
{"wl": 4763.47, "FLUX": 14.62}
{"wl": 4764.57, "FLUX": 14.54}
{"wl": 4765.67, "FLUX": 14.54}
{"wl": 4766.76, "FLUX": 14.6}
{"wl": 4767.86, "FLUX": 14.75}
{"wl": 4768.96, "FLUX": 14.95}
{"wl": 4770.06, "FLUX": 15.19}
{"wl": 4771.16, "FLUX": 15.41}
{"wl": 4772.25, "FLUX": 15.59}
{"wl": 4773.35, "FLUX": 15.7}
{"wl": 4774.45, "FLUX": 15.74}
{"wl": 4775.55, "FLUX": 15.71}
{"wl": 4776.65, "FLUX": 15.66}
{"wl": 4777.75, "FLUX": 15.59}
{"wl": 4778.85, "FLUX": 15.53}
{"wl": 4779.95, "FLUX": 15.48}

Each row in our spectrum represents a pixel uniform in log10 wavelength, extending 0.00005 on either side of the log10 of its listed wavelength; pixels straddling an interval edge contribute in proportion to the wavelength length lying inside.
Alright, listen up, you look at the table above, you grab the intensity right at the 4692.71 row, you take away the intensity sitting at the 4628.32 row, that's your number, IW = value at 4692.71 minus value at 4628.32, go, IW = -1.4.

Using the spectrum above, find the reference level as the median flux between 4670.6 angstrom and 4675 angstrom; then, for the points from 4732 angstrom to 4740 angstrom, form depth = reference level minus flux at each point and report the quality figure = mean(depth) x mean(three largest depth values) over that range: 0.32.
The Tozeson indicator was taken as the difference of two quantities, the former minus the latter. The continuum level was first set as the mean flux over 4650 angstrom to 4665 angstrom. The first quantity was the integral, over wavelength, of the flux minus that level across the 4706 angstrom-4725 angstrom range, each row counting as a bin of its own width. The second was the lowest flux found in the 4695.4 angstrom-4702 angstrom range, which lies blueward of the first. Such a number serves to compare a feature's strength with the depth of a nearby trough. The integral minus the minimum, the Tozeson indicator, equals -10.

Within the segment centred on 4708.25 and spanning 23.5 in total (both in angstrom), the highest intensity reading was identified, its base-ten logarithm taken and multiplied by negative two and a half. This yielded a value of -2.96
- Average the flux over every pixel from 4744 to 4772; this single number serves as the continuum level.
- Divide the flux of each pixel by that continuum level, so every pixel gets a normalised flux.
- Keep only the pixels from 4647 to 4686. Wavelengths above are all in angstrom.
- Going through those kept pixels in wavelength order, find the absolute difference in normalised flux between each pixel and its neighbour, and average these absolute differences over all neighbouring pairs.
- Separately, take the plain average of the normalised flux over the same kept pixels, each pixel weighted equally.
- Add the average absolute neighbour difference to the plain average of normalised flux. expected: 0.97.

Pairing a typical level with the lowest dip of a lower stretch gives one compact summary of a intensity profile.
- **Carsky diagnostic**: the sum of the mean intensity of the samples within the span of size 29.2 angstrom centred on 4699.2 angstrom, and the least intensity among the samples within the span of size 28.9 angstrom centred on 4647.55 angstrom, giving 28.8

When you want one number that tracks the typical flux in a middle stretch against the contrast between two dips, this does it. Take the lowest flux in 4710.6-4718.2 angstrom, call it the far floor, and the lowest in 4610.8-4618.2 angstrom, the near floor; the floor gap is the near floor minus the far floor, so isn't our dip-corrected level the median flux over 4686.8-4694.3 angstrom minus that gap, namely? 13.0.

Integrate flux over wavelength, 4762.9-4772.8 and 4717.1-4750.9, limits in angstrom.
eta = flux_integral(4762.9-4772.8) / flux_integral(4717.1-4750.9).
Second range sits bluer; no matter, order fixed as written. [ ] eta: 0.3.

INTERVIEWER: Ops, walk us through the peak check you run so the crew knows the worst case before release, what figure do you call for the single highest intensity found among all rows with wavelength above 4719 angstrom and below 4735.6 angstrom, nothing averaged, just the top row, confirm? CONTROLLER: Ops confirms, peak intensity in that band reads 15.59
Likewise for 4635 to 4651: 15.18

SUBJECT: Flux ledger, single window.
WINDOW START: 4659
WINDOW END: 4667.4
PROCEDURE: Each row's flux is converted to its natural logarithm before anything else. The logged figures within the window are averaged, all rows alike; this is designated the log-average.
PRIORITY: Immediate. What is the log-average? 2.68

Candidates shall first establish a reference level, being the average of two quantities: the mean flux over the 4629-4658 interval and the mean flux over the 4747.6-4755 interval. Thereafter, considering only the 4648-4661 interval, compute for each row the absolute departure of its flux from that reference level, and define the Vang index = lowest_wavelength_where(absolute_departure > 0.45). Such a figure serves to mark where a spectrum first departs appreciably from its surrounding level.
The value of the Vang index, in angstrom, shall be 4648.62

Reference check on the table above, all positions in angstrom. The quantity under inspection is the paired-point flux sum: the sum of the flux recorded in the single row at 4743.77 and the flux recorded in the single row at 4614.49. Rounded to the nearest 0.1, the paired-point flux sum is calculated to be 31.6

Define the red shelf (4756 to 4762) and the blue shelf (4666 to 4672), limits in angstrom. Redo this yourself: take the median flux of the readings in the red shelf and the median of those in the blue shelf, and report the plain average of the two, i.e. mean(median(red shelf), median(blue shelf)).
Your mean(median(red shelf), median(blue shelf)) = 14.7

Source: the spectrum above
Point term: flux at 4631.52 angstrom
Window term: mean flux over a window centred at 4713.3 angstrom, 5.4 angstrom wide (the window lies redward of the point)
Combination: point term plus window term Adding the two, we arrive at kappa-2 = 30.1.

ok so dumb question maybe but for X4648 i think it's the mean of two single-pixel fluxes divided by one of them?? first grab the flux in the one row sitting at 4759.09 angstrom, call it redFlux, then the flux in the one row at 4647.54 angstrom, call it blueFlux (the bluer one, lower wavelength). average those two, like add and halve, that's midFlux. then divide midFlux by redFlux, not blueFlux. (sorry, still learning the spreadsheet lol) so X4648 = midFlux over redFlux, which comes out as 0.97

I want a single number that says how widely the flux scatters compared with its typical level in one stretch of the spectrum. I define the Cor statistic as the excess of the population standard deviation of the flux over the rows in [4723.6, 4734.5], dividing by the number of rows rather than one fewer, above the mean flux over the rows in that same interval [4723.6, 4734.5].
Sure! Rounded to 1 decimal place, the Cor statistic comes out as -15.0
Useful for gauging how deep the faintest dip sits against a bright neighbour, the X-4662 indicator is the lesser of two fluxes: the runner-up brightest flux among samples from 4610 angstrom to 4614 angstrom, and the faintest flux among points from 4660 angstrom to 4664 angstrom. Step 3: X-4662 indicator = 14.5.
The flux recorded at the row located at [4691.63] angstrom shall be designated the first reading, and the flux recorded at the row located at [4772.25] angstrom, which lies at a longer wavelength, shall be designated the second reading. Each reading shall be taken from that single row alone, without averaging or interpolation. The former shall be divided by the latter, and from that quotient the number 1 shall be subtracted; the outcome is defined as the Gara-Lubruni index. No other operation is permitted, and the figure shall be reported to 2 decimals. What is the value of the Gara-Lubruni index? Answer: -0.10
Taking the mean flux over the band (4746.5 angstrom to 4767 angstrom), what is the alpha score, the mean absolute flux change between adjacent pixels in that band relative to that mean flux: 0.0047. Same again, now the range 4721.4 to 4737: 0.0061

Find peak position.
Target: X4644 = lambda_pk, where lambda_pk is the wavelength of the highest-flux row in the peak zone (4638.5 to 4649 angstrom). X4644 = 4638.99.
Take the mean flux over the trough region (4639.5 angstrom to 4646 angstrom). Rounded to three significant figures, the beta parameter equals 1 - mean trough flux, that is -13.5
